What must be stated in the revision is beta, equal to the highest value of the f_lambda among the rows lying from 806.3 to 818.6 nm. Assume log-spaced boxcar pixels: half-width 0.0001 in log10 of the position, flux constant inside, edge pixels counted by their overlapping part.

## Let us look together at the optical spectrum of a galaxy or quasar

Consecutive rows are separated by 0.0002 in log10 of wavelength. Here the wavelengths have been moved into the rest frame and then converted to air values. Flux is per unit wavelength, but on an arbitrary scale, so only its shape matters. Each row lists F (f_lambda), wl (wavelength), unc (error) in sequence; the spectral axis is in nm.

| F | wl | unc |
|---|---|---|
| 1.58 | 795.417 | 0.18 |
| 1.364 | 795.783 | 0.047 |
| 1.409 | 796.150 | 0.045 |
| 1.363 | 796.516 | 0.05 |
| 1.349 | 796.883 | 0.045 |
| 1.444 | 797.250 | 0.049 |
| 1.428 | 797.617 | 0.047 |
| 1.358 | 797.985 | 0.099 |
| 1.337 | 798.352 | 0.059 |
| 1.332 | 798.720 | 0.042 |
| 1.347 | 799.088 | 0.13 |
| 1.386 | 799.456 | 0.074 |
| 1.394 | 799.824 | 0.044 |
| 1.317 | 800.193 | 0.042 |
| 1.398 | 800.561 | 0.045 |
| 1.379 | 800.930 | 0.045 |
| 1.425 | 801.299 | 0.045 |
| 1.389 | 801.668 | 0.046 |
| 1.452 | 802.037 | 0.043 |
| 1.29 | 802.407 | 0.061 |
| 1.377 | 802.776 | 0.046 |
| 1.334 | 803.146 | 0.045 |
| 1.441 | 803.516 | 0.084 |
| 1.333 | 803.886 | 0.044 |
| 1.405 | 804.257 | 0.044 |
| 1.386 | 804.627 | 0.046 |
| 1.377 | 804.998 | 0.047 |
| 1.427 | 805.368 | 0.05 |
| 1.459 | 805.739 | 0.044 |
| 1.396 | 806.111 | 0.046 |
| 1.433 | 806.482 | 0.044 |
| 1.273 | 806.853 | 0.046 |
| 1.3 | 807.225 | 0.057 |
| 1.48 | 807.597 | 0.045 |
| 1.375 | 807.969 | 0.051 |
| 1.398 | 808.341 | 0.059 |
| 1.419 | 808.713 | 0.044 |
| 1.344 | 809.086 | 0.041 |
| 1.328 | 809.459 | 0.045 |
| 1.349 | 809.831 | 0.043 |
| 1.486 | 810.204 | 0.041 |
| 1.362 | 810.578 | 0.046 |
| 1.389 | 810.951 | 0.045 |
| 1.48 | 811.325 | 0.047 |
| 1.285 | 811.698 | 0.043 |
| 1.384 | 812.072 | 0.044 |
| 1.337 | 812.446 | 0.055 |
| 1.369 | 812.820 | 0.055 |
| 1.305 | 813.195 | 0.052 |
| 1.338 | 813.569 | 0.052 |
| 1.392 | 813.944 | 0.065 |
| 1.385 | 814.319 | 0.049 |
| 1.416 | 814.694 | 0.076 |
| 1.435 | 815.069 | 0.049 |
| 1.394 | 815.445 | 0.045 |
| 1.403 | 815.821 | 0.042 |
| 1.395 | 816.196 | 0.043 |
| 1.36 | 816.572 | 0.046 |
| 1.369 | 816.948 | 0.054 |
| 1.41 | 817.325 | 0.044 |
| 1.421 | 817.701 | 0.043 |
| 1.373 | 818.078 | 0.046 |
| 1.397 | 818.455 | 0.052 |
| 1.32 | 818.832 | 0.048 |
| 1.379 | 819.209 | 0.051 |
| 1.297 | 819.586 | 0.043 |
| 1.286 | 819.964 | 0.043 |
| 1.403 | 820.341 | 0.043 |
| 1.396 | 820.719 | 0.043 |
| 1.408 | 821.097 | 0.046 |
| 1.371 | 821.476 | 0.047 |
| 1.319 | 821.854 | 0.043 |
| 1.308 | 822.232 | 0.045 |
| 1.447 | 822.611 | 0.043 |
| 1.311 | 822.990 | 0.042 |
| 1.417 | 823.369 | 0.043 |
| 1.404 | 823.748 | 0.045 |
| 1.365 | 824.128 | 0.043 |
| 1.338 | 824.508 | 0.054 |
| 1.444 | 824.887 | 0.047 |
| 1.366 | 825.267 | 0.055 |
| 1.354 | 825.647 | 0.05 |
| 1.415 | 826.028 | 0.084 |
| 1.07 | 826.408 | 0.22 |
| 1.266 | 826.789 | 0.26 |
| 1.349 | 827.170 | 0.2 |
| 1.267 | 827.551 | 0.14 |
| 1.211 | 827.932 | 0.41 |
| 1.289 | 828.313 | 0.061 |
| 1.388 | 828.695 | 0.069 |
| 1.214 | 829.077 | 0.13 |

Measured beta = 1.486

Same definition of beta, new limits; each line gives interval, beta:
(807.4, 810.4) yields 1.486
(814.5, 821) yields 1.435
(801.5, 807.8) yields 1.48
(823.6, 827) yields 1.444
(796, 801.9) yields 1.444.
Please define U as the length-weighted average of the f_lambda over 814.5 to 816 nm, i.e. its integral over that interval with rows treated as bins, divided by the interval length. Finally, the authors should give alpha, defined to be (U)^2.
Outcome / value 1.99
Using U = 1.41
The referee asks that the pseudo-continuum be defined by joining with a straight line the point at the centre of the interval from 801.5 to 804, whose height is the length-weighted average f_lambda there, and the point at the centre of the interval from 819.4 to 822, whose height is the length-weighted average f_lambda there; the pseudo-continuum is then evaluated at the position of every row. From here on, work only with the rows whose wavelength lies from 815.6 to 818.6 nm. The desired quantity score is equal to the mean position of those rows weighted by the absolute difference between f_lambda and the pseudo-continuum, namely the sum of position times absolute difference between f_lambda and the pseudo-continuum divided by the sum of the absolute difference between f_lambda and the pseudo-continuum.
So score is 817.22 nm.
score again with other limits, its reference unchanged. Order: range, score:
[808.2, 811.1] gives 809.64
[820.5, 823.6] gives 822.21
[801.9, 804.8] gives 803.04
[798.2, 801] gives 799.38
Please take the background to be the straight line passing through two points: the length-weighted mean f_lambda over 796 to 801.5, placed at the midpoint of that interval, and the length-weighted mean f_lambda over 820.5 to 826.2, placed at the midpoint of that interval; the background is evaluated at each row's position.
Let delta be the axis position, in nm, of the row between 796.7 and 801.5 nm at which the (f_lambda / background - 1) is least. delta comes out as 800.193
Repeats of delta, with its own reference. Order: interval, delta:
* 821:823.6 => 822.232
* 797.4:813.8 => 806.853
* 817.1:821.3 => 819.964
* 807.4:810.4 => 809.459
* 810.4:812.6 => 811.698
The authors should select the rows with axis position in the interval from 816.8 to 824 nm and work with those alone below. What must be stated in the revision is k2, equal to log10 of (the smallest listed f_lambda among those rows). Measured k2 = 0.109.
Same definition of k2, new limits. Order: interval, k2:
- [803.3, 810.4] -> 0.105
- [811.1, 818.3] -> 0.109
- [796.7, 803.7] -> 0.111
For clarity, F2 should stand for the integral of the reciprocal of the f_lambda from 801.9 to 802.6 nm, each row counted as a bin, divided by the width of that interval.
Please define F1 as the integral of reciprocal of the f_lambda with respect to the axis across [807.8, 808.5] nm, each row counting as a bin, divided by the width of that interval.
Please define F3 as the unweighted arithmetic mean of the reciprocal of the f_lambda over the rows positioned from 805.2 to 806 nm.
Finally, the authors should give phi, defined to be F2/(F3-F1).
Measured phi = -26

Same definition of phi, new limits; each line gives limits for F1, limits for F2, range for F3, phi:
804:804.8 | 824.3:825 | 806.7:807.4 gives 12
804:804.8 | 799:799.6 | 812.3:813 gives 37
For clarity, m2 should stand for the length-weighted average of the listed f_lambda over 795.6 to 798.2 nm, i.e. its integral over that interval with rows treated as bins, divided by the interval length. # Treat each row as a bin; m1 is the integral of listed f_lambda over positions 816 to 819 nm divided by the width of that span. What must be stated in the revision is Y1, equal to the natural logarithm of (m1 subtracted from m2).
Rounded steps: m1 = 1.38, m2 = 1.39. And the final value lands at -5.0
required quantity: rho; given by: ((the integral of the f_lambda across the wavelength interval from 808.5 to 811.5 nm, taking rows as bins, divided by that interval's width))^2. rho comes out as 1.94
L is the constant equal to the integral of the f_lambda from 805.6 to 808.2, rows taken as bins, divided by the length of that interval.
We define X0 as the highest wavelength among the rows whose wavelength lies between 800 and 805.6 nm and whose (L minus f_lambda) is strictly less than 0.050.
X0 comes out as 805.368 nm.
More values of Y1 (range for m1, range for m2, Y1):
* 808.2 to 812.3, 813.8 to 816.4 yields -3.9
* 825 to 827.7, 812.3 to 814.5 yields -3.0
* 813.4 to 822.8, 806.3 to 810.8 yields -6.2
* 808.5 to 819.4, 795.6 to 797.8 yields -4.3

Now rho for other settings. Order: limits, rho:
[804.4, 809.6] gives 1.92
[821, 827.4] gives 1.82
